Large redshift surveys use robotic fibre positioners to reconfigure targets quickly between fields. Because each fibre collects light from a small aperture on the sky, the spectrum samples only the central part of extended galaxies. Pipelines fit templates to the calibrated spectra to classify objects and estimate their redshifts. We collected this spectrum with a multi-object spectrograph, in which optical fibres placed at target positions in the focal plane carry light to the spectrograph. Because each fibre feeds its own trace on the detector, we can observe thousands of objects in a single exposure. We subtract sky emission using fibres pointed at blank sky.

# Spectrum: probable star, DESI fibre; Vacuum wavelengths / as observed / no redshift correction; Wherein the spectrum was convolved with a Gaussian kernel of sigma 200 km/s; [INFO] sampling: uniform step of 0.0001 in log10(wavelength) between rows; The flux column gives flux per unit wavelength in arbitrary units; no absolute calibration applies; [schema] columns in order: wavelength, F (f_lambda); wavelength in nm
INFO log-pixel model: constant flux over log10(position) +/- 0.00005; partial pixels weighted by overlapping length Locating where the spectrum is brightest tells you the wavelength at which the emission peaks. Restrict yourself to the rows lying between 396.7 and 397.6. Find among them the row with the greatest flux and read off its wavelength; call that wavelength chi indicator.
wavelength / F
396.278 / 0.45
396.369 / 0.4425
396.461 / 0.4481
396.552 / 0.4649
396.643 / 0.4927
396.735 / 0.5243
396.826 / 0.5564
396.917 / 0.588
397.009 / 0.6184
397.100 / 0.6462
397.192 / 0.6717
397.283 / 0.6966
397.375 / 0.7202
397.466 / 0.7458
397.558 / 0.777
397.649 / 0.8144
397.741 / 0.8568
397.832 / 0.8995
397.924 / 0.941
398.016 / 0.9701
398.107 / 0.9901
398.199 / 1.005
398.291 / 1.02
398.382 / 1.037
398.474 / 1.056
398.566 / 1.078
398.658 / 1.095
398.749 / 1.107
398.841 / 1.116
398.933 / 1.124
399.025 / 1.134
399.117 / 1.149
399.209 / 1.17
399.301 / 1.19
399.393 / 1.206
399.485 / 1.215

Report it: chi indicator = 397.558 nm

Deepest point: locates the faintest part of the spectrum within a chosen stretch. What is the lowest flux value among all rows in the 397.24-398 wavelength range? 0.6966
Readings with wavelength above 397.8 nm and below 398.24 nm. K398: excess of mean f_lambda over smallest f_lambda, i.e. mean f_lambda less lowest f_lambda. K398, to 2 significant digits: 0.062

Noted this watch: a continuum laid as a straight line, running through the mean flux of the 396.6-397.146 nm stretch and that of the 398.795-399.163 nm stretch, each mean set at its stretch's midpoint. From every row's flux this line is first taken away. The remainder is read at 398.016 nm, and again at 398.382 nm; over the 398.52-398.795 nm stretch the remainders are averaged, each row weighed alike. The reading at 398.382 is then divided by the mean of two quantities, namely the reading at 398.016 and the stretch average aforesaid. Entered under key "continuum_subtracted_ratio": 0.91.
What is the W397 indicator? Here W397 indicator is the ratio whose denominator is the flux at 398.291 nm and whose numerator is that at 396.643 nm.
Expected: 0.48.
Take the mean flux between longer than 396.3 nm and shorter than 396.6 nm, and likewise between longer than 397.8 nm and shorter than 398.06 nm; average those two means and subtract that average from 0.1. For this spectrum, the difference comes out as -0.59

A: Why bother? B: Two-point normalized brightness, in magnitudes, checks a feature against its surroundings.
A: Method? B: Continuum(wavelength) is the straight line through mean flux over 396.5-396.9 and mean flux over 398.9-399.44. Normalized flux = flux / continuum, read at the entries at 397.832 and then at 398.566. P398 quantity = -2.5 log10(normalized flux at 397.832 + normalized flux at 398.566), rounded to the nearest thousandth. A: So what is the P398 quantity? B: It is -0.847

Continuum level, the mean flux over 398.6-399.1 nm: 1.12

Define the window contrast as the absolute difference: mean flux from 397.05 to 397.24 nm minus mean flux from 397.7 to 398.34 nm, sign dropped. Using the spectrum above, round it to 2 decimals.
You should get 0.30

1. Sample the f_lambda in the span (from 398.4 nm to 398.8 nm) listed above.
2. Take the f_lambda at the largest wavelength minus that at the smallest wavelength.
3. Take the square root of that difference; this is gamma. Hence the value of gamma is 0.23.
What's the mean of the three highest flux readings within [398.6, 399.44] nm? 1.19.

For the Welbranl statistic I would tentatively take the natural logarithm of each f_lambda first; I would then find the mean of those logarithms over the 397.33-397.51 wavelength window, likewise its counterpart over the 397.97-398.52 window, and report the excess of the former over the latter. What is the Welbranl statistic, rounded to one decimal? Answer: -0.3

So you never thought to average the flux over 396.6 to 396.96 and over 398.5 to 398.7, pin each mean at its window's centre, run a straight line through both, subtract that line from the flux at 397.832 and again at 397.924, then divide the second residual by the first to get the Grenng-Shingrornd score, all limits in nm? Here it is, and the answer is 1.3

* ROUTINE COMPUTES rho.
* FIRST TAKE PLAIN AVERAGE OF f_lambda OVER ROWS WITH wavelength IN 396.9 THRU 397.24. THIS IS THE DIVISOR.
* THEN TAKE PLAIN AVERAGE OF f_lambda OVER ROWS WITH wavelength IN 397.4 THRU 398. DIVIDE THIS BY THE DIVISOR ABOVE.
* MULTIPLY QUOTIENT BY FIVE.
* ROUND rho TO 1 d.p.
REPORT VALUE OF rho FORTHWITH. 6.6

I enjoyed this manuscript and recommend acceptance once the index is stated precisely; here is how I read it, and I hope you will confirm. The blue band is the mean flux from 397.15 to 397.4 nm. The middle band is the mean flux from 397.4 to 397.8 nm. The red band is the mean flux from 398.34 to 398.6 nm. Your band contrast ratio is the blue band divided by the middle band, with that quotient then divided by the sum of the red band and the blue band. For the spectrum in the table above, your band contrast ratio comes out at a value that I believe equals 0.50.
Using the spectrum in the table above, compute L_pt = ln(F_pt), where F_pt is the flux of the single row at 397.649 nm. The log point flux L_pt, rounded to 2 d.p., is -0.21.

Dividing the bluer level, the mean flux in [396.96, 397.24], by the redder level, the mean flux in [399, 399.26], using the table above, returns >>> 0.56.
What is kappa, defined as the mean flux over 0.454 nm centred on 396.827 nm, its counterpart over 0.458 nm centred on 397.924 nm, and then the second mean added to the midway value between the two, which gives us 1.68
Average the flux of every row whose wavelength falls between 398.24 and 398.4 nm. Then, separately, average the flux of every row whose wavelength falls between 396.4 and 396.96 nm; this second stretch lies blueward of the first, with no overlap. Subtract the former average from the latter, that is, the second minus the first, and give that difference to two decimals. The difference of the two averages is -0.52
